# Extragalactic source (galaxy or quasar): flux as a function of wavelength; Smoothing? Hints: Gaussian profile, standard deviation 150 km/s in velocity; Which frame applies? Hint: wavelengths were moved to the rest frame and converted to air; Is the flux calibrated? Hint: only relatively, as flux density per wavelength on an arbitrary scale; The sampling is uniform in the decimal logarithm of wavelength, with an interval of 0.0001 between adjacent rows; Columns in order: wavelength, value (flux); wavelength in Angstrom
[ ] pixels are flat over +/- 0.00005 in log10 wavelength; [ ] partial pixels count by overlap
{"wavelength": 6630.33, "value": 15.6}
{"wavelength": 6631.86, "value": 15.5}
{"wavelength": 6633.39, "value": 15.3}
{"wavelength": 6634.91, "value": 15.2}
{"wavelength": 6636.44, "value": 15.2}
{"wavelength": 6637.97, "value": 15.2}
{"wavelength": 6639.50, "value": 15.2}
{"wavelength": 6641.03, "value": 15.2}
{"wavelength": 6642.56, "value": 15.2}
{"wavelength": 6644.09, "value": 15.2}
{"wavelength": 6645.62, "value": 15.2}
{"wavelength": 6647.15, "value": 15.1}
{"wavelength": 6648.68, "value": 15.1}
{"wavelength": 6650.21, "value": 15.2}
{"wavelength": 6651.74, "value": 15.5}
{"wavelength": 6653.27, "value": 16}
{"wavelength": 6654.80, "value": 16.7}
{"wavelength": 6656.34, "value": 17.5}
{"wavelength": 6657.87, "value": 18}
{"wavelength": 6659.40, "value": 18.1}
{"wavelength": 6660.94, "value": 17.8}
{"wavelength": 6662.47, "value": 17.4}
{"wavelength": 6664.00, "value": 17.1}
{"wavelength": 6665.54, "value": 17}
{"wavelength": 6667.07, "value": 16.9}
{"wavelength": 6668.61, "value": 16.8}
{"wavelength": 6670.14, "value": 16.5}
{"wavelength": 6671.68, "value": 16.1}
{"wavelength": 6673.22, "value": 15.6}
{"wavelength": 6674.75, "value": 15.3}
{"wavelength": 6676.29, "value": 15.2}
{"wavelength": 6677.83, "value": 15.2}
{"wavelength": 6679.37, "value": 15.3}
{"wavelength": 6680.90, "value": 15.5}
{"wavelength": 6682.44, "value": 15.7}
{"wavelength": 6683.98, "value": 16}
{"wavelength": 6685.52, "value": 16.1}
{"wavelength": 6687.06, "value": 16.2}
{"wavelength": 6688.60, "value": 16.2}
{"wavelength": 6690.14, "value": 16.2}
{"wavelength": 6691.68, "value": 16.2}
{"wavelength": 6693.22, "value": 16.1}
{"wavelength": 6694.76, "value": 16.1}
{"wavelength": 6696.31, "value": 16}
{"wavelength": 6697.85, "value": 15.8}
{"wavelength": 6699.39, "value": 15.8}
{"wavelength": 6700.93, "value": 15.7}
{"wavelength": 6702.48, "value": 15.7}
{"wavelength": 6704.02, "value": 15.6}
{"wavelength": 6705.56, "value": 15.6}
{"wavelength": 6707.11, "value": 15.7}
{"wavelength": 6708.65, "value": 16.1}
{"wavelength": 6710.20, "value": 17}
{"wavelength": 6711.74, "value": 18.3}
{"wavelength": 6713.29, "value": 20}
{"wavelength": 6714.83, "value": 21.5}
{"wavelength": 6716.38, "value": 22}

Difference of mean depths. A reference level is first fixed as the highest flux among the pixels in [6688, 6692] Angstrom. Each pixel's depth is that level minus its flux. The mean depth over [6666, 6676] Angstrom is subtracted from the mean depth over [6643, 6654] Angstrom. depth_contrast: 0.9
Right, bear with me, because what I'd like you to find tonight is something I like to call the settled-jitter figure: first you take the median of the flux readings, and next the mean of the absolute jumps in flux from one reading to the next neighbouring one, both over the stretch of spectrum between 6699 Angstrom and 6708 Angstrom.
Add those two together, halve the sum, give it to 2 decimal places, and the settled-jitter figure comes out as 7.88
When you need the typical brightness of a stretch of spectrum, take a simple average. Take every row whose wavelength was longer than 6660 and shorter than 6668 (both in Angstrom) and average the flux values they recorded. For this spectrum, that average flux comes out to 17.2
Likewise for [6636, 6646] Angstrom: 15.2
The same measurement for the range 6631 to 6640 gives 15.3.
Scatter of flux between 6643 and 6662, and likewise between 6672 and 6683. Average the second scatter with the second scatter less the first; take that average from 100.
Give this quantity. 100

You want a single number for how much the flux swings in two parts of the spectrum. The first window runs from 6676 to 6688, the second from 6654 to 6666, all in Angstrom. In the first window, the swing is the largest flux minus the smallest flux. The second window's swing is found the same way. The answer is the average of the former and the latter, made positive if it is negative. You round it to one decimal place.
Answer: 1.2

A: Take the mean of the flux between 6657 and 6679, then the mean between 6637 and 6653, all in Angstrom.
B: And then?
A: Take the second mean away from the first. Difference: 1.4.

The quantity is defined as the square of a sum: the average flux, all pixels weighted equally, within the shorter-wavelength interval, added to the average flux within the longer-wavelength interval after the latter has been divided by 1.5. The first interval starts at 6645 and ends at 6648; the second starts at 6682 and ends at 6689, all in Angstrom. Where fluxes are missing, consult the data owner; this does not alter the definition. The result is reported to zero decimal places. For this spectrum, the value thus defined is 668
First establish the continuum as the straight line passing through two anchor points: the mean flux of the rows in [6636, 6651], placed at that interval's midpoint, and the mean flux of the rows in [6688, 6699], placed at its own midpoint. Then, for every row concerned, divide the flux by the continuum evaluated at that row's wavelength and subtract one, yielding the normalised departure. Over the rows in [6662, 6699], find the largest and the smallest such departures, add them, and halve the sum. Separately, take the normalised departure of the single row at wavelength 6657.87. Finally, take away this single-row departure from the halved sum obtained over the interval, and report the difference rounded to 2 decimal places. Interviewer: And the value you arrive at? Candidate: -0.12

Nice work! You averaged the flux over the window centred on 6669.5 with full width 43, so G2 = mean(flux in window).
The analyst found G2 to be 16.3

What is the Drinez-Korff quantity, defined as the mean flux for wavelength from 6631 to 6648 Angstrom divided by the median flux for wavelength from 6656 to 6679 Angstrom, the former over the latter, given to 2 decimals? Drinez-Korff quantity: 0.90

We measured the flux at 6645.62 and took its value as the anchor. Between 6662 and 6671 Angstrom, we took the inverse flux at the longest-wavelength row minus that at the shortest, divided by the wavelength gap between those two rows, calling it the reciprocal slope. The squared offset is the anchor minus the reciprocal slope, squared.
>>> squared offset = 231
